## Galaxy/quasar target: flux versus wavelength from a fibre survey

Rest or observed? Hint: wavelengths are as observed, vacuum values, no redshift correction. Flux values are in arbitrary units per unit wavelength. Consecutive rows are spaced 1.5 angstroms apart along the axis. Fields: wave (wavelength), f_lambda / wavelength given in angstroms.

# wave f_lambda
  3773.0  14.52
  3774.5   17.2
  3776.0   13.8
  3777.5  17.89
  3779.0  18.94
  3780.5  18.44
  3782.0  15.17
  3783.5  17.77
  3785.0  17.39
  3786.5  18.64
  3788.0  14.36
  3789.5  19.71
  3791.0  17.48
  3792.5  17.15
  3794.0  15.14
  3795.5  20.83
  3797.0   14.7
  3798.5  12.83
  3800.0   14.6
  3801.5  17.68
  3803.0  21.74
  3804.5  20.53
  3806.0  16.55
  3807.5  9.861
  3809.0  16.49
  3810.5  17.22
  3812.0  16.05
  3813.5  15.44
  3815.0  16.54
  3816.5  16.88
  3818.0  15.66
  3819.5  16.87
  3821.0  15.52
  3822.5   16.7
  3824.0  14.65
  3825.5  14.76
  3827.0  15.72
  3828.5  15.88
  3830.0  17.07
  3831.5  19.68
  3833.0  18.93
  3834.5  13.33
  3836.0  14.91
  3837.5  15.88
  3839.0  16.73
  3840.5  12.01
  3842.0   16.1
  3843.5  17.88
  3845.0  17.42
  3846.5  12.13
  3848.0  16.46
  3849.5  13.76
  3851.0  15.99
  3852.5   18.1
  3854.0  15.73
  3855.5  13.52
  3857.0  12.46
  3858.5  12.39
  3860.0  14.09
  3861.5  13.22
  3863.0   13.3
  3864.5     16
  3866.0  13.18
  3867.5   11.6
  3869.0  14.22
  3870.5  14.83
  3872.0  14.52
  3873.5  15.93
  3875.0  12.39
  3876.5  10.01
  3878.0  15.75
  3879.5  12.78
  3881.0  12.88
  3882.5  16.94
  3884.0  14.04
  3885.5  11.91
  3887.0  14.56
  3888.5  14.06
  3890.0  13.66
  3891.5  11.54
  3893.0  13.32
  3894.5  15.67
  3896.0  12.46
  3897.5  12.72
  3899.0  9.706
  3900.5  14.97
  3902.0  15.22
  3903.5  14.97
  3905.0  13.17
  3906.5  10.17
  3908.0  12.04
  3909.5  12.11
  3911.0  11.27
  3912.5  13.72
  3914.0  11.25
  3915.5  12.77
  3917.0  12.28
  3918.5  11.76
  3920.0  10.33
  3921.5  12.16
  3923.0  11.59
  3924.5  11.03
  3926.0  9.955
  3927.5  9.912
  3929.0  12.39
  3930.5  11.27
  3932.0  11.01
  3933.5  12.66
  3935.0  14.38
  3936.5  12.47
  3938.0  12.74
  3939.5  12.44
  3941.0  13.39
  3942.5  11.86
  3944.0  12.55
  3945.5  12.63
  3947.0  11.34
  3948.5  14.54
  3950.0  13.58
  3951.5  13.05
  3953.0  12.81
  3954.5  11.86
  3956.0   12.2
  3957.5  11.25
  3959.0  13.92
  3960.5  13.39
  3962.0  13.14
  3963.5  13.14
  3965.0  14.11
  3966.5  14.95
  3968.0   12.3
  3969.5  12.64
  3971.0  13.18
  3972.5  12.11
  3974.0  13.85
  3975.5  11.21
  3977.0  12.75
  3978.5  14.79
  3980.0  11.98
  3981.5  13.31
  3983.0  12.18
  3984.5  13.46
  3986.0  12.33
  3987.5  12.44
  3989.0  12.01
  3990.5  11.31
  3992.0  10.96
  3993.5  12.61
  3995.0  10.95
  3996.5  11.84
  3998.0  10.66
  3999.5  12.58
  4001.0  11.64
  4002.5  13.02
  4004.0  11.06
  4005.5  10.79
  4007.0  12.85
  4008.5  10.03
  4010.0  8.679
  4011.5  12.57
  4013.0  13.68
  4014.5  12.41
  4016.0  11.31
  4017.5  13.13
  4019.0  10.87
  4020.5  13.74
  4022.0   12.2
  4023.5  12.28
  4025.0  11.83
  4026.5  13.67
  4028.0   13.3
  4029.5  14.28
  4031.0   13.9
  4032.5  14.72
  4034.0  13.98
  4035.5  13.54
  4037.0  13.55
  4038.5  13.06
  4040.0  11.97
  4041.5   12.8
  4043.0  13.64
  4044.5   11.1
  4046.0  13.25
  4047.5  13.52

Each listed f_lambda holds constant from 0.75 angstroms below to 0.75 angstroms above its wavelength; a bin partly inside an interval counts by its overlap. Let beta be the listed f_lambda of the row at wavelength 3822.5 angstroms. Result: 16.7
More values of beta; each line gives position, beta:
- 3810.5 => 17.22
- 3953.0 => 12.81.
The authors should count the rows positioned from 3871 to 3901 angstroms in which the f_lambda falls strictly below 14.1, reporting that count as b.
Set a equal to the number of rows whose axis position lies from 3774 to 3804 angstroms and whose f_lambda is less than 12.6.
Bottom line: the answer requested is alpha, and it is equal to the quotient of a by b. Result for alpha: 0.0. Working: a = 0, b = 13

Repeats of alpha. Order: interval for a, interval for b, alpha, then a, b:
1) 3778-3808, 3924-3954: 0.1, 1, 18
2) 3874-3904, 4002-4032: 0.3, 6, 19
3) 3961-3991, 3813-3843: 4.5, 9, 2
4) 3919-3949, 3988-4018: 0.7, 14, 20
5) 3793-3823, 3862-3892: 0.1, 1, 12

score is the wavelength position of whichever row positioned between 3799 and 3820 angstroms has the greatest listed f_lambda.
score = 3803.0 angstroms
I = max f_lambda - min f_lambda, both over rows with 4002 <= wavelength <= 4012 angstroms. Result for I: 4.3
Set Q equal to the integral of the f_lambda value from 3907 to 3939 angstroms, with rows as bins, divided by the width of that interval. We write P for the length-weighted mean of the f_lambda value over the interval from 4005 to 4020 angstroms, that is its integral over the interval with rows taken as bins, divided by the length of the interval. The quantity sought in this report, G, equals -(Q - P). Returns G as -0.2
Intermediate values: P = 11.7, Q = 11.9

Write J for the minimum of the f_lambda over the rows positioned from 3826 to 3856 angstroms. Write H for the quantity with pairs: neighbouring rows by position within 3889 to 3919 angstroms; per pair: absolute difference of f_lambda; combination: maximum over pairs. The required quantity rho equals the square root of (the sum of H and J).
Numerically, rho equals 4.16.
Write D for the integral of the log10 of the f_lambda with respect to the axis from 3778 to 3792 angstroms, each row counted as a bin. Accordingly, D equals 17.4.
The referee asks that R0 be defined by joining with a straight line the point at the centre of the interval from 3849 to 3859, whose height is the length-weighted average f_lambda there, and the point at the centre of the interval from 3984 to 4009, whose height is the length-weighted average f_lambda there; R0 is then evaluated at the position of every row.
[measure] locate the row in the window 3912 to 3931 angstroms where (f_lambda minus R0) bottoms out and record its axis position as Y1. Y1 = 3927.5 angstroms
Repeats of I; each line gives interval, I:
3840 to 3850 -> 5.9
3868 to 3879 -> 5.9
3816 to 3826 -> 2.2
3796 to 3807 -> 8.9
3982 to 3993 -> 2.5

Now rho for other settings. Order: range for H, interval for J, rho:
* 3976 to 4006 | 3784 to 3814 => 3.56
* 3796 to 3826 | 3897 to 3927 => 4.05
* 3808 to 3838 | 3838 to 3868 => 4.15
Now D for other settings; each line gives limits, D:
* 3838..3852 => 16.6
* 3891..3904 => 14.6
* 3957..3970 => 14.6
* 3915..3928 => 13.7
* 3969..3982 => 14.4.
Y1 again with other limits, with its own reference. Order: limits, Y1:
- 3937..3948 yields 3947.0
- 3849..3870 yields 3867.5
